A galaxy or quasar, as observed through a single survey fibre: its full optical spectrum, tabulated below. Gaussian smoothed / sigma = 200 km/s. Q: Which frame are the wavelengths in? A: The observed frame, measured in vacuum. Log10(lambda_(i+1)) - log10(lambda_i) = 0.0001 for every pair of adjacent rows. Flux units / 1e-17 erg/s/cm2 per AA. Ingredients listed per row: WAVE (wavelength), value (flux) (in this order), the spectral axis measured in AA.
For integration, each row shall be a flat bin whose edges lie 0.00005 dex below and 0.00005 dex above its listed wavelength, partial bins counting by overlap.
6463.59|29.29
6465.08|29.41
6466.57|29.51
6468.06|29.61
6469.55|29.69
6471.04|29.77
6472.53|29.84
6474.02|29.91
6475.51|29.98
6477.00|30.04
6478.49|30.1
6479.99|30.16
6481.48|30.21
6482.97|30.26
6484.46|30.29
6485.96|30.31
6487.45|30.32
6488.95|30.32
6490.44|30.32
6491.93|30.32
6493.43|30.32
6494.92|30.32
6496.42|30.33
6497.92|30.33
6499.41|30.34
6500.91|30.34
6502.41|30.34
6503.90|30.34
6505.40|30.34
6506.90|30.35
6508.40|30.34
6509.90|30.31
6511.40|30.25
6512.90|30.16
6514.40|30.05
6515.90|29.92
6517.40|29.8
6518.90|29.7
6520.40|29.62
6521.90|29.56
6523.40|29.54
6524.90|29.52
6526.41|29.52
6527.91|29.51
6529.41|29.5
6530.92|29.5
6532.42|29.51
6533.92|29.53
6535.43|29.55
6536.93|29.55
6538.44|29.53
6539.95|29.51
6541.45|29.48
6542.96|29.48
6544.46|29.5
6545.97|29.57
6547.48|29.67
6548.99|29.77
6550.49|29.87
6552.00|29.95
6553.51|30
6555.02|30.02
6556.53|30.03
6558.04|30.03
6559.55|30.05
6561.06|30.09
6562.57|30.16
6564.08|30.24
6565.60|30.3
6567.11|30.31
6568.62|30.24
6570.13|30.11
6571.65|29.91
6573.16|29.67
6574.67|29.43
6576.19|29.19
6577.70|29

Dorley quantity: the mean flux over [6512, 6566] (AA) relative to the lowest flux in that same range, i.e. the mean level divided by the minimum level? 1.01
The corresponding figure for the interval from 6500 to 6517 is 1.01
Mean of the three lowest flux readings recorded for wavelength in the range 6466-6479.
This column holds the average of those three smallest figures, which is 29.6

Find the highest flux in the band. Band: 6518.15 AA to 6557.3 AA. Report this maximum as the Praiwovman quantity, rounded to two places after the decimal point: 30.03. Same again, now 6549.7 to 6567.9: 30.31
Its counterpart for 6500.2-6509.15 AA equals 30.35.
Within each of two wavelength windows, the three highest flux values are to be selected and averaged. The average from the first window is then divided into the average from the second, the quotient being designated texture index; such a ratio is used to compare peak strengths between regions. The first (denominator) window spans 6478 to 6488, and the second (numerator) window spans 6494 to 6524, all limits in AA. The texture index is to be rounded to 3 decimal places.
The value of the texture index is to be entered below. 1.001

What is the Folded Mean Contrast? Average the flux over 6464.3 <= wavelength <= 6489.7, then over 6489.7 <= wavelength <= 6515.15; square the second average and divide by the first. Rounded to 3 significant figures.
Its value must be 30.6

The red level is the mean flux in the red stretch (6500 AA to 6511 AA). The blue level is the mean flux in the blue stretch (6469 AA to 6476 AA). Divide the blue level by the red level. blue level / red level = 0.984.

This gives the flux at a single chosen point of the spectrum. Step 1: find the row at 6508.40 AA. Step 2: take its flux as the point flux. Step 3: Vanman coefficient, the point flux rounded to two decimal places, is 30.34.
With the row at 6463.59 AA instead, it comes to 29.29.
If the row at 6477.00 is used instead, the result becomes 30.04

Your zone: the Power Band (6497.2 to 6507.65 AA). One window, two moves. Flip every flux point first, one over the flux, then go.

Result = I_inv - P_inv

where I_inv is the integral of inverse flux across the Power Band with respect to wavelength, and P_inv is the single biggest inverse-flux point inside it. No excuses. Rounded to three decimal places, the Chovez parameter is 0.312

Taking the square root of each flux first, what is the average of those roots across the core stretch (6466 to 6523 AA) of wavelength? 5.49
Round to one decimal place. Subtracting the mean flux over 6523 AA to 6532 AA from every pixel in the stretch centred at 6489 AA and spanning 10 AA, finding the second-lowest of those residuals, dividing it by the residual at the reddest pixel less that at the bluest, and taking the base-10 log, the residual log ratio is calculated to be 1.4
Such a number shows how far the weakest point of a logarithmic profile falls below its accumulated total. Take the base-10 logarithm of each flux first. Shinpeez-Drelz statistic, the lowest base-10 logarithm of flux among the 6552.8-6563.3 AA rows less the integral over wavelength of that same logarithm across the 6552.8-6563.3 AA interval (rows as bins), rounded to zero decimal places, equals -14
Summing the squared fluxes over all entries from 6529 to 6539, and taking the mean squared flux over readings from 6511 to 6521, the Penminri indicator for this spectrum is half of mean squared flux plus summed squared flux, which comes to 3499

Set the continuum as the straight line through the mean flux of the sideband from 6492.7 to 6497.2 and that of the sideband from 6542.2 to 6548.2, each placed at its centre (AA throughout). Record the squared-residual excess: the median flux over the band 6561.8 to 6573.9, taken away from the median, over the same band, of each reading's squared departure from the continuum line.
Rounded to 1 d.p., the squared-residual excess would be -29.3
